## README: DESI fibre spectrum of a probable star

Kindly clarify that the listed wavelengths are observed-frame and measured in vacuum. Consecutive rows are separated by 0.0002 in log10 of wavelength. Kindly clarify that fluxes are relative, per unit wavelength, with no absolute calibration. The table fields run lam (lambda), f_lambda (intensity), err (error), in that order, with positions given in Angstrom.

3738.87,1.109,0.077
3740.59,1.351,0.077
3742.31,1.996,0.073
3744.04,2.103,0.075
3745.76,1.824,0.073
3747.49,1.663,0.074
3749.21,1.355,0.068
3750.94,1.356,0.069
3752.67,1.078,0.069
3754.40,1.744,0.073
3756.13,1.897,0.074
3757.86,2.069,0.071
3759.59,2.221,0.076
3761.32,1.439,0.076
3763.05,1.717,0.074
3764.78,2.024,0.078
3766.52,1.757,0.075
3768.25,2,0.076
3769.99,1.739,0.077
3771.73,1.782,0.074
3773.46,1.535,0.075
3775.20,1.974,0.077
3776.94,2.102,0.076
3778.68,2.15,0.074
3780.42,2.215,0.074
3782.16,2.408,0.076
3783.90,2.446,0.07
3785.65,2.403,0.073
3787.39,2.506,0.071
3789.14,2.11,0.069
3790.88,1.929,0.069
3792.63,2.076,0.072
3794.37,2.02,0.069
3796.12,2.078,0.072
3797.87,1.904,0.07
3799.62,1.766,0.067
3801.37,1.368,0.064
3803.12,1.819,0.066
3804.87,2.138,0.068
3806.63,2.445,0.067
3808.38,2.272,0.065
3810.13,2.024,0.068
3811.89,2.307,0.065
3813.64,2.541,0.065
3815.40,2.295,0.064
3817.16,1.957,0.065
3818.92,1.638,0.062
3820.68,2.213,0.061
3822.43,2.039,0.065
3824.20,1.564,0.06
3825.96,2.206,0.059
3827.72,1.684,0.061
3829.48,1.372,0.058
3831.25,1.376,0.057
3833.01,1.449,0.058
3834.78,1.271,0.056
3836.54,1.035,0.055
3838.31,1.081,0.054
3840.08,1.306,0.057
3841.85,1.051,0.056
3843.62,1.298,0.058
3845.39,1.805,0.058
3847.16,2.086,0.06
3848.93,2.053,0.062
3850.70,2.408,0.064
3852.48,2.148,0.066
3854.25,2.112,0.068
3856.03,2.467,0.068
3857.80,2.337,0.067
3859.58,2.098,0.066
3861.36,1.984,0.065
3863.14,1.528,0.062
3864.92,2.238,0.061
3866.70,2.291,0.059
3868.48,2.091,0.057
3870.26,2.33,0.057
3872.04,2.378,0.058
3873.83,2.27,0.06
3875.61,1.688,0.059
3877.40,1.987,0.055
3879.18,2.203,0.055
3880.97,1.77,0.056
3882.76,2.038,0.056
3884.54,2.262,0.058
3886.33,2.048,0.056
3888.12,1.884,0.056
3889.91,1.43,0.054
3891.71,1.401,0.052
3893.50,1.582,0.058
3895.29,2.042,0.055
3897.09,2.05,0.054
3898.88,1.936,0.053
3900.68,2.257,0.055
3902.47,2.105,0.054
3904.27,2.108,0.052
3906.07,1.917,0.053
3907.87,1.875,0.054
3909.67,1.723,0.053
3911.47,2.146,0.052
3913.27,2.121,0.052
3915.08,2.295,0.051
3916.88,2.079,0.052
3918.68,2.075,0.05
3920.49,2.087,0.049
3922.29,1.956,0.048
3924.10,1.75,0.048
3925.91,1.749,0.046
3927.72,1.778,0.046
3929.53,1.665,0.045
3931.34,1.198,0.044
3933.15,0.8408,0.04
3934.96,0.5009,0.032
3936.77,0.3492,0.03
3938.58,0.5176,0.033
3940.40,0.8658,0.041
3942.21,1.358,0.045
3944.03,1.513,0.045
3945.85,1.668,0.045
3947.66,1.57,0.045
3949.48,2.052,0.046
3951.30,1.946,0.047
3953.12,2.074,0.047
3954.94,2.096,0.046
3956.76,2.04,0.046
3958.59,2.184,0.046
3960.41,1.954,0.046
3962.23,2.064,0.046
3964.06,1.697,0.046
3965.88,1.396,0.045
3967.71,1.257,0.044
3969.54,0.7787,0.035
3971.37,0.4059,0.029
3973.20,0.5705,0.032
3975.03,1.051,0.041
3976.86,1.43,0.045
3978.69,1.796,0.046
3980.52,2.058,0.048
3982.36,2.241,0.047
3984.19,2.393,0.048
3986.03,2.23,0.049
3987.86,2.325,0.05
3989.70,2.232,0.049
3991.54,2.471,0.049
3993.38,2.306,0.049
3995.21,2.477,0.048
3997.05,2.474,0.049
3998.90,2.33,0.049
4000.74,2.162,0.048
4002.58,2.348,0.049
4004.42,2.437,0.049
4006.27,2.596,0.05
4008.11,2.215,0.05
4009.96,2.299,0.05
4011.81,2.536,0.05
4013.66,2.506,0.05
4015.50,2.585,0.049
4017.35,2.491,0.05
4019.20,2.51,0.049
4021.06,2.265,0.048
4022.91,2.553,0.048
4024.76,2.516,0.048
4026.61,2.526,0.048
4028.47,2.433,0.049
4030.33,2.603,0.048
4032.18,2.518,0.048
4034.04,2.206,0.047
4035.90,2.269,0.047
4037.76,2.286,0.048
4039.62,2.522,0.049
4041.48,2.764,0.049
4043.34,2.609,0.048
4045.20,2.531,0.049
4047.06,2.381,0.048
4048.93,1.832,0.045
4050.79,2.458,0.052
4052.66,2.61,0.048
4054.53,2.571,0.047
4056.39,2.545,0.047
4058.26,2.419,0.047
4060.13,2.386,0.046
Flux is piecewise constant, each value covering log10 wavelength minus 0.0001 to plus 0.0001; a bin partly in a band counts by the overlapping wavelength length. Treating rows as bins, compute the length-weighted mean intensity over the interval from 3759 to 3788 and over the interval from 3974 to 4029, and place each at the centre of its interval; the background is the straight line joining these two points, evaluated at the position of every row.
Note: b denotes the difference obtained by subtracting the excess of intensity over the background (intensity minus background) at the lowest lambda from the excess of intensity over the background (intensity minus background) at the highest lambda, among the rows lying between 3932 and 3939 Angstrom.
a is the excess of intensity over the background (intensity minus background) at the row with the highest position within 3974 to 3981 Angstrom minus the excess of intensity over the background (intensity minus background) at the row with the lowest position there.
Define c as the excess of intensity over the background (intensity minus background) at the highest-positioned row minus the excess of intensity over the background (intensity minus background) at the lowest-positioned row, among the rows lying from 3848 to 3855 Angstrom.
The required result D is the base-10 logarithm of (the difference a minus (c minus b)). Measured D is -0.2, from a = 1.0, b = -0.3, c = 0.05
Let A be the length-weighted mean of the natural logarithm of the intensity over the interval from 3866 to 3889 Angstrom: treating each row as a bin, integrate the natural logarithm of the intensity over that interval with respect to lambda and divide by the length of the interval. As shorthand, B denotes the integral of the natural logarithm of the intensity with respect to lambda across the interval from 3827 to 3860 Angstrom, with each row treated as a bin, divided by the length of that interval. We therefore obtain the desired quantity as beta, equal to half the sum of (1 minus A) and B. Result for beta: 0.38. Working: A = 0.73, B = 0.5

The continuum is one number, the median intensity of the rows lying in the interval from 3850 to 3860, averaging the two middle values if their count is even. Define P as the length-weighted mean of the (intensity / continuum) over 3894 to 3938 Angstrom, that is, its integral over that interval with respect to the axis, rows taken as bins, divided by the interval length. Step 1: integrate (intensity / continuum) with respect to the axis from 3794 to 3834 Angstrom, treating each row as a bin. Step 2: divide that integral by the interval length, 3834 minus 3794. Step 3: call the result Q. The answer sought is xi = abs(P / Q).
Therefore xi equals 0.91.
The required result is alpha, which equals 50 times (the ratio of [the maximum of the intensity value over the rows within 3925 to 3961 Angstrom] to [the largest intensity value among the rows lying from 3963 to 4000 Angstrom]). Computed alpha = 44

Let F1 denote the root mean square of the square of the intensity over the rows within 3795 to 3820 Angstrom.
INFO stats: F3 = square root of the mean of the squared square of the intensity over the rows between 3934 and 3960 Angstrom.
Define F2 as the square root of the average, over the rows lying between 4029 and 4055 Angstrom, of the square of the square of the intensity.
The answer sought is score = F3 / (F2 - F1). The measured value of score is 2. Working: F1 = 4.4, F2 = 6.1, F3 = 3.1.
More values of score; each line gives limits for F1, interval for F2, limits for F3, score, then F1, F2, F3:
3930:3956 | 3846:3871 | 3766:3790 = 2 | 2.6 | 4.8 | 4.6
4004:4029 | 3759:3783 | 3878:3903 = -2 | 6.1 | 3.9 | 3.9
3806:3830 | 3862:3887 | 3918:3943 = 164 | 4.5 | 4.5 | 2.6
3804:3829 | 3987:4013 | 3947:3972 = 3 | 4.6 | 5.7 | 3.4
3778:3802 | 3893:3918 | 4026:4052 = -13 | 4.6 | 4.2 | 6.0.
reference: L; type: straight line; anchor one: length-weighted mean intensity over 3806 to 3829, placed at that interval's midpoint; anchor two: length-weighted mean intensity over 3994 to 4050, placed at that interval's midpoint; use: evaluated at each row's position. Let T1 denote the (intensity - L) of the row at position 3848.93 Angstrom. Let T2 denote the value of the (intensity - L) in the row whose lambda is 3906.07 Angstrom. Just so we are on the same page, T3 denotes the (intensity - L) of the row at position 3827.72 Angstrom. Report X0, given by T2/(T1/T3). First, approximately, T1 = -0.08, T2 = -0.31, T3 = -0.4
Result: -1.7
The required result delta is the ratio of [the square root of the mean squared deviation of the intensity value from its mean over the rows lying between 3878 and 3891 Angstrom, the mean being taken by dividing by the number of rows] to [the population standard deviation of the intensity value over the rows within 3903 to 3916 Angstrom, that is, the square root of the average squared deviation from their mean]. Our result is 1.46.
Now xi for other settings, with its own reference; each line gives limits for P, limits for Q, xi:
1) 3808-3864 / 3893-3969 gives 1.07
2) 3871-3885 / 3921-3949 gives 1.58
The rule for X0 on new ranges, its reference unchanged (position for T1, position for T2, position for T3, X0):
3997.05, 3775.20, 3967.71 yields 0.3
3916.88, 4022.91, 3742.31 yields 0.0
